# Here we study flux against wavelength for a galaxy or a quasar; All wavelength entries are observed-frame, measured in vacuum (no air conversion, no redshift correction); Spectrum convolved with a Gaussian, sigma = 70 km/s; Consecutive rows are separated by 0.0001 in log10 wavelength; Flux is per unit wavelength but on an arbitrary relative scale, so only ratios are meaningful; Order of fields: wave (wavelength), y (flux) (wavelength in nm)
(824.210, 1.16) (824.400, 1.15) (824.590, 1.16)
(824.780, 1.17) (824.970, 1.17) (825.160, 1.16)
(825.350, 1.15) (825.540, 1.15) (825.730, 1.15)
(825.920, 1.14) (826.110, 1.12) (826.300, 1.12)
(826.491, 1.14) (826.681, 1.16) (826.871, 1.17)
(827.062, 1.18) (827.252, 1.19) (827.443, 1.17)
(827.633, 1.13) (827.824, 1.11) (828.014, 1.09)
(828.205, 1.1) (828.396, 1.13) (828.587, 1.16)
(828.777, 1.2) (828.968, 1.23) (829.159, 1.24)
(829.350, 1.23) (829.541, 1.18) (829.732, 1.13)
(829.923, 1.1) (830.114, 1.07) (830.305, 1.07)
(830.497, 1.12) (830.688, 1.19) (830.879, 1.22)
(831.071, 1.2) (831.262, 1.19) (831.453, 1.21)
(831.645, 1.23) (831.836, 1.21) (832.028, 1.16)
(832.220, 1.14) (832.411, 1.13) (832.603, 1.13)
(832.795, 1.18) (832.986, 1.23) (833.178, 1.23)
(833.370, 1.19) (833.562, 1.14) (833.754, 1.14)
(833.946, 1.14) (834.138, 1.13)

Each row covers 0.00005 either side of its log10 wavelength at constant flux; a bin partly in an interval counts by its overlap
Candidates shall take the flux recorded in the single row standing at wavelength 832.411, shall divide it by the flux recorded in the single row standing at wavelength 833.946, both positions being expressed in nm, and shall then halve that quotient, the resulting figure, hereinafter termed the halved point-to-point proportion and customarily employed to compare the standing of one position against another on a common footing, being 0.496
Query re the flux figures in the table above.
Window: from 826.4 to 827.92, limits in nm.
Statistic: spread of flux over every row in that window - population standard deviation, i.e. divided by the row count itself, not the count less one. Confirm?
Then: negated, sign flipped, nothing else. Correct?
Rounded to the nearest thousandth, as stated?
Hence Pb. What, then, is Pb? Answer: -0.025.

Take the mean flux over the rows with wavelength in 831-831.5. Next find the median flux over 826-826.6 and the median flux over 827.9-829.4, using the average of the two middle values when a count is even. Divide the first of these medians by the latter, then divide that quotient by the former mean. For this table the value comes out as 0.79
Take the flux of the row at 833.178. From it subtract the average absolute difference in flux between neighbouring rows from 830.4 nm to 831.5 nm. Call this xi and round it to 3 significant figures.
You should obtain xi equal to 1.20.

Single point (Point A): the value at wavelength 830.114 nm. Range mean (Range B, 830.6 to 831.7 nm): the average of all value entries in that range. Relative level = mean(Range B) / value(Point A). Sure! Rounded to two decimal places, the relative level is 1.13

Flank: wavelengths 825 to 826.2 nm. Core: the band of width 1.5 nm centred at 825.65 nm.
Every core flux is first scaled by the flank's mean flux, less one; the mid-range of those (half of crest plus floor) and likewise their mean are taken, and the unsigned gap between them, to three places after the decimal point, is 0.000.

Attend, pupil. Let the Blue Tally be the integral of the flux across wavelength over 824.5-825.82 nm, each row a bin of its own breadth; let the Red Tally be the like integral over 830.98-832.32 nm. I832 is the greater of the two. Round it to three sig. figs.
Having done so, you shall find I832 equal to 1.60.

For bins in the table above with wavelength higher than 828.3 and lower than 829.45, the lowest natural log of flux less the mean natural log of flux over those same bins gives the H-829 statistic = -0.058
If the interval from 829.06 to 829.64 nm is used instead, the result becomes -0.030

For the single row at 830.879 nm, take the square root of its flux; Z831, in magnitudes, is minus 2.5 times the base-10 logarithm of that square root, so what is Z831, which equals -0.11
